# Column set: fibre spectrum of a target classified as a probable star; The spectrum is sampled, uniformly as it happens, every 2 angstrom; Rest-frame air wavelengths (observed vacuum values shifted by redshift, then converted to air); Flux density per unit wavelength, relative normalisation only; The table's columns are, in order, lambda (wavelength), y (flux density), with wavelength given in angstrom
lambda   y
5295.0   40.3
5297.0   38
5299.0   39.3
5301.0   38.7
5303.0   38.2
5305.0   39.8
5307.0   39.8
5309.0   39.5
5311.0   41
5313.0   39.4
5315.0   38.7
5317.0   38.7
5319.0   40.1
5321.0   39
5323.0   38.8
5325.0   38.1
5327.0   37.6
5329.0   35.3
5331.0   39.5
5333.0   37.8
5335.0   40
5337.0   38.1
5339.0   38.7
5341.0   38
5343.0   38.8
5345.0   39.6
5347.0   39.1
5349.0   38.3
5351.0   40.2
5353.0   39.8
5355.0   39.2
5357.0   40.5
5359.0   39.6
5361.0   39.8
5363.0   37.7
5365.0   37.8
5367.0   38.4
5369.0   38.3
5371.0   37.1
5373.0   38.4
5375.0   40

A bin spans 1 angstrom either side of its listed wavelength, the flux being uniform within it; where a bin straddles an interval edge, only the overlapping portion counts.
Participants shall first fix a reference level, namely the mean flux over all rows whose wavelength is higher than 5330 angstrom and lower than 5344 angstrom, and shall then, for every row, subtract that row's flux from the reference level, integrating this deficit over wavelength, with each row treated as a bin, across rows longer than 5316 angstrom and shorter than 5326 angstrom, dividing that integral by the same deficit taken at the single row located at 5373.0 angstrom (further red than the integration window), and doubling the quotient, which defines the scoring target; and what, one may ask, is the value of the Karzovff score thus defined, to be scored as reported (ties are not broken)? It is -16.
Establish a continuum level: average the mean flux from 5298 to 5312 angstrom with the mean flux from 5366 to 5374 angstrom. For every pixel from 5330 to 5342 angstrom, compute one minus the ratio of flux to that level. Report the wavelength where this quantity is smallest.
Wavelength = 5335.0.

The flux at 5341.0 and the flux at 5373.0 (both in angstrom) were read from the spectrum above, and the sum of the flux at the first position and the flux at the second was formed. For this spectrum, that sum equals 76.4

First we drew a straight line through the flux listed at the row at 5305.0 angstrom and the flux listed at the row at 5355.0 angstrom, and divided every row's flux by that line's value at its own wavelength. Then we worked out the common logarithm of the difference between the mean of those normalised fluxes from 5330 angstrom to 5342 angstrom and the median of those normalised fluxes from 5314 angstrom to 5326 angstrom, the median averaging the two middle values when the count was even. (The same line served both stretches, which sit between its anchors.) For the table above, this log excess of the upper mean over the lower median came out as -2.5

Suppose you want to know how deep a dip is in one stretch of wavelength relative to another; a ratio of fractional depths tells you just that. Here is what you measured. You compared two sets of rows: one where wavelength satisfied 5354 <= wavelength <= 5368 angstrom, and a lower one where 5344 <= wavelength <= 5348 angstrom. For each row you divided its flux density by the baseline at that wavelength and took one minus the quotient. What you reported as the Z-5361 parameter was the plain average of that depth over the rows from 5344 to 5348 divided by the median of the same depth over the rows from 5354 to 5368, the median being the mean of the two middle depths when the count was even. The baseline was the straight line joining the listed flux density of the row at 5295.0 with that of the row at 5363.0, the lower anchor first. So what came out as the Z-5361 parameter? 0.83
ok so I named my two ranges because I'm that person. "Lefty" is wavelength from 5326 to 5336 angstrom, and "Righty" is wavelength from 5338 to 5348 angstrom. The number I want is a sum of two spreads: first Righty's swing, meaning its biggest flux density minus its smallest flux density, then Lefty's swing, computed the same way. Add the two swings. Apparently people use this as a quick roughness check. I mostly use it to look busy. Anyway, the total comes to 6.3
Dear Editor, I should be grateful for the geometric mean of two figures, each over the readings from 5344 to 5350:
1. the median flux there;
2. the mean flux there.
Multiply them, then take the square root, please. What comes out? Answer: 39.0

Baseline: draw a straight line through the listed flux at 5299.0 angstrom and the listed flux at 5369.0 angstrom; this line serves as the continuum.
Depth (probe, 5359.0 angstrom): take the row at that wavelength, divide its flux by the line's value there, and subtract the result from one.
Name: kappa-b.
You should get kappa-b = -0.03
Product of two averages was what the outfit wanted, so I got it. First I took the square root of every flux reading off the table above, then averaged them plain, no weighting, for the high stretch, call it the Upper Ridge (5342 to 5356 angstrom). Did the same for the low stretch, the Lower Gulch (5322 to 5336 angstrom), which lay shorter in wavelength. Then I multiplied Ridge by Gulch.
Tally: 38.7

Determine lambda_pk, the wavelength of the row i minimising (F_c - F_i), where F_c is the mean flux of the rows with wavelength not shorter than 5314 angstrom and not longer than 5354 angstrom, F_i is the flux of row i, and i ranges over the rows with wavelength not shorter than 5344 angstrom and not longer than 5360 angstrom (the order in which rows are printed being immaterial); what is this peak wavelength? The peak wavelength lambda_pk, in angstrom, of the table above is 5357.0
